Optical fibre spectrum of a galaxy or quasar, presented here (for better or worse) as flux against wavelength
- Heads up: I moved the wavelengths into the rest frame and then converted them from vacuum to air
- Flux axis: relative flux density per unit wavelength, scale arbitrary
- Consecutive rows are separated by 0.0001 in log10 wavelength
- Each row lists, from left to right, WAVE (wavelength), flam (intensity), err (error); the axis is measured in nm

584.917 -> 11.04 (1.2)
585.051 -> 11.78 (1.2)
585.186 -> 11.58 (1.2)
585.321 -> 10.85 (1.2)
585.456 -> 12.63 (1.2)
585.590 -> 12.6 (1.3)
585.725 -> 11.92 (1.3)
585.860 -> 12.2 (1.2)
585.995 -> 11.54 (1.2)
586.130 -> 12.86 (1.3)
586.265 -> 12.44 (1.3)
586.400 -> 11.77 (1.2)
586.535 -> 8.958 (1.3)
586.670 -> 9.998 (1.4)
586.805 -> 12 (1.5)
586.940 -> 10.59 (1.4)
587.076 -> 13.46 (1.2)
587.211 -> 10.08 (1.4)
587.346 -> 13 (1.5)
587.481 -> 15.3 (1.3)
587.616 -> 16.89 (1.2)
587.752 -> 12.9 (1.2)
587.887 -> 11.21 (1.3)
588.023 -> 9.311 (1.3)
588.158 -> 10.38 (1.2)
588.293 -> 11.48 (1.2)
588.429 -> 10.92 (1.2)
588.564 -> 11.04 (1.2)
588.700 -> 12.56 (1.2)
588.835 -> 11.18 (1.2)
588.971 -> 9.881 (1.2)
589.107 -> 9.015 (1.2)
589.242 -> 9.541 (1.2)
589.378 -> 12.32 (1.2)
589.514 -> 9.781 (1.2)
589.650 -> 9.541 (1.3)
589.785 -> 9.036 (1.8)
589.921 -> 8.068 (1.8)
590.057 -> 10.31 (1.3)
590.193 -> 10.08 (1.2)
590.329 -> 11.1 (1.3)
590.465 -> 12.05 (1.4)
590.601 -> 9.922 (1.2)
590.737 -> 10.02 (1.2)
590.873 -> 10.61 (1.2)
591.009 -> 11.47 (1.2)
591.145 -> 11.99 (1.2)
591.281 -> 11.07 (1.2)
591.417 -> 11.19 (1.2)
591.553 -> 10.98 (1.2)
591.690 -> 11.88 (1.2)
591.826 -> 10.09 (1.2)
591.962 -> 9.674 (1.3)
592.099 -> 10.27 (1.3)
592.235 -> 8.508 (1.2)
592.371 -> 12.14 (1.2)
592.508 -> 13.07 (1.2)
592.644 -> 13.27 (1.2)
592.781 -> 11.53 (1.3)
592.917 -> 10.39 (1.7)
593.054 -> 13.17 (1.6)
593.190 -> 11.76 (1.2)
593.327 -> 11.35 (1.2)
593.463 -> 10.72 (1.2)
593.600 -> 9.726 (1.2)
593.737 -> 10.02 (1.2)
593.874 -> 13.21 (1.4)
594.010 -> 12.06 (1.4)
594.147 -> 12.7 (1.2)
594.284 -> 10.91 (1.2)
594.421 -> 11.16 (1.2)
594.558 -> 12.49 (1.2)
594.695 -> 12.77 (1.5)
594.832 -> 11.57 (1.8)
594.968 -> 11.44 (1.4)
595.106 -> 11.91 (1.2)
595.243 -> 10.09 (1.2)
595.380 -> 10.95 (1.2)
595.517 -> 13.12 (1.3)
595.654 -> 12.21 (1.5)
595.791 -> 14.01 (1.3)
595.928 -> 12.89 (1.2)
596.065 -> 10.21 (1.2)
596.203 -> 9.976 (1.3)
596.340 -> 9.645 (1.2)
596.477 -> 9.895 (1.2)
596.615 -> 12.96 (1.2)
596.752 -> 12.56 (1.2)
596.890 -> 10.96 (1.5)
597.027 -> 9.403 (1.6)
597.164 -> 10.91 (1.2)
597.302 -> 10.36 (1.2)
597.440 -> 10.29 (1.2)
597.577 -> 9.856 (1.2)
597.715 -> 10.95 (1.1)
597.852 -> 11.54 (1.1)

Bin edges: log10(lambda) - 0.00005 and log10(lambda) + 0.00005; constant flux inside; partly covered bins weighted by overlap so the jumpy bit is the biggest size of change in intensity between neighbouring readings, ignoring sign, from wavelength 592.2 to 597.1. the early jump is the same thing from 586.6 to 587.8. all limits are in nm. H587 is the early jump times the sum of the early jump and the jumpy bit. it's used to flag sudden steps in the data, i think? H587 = 30.4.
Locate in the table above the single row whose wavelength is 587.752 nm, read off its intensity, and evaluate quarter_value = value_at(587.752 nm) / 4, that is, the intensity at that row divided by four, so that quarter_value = 3.2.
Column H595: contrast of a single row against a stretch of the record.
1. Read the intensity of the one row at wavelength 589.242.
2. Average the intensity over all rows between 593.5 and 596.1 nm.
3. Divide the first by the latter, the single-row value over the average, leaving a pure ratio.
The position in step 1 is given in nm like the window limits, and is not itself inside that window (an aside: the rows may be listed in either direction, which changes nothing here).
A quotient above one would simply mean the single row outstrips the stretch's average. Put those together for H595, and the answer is 0.811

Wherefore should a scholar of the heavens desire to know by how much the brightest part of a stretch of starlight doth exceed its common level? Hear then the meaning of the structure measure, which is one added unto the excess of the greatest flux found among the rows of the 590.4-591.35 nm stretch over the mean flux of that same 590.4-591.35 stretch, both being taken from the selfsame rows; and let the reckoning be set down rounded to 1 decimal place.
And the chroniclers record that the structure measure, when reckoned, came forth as 2.0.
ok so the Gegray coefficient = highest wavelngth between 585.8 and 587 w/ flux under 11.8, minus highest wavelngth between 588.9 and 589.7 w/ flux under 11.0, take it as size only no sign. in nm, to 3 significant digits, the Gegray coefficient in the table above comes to 2.71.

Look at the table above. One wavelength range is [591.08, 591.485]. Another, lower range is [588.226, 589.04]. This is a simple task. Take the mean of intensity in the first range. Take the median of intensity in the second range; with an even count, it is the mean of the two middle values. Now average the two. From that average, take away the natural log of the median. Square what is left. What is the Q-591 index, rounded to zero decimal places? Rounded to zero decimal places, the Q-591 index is 78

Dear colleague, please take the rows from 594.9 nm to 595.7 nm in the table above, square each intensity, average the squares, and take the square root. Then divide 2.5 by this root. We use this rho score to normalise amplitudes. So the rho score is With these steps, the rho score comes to 0.214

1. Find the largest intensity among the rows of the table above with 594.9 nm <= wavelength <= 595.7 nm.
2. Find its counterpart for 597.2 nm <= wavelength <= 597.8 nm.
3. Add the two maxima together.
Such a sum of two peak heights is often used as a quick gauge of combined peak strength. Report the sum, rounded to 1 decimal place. 24.1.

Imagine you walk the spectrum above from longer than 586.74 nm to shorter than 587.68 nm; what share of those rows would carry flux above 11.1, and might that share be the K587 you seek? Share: 0.71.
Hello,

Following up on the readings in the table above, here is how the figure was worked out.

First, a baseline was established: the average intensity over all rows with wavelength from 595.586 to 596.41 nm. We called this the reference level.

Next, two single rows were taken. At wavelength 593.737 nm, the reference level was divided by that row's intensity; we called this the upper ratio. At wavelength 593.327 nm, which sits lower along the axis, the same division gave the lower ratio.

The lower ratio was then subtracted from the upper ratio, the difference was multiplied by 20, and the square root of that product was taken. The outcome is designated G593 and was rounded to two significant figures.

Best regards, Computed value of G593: 1.6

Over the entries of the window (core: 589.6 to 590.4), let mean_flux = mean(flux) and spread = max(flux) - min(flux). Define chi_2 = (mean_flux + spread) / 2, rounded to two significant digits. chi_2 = 6.4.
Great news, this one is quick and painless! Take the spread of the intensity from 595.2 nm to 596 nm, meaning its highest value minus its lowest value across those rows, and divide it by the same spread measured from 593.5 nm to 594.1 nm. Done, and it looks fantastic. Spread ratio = 1.1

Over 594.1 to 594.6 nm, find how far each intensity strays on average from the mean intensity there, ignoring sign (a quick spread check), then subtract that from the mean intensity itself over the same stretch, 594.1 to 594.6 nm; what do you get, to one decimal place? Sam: 11.0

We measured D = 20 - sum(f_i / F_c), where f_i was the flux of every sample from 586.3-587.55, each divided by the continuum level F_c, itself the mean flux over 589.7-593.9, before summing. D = 10.4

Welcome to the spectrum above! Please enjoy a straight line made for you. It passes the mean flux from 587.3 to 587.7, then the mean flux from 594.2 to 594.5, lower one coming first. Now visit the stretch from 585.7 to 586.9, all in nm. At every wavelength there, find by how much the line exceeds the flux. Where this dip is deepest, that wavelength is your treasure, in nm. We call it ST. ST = 586.535 nm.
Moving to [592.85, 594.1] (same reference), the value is 593.600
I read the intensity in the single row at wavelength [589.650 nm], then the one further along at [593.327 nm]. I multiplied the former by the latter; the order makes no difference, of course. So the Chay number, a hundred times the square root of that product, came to 1041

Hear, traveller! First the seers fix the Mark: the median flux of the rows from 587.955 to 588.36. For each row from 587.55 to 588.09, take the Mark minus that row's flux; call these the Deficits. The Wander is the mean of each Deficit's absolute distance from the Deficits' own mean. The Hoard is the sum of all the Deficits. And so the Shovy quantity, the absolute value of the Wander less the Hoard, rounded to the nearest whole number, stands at 11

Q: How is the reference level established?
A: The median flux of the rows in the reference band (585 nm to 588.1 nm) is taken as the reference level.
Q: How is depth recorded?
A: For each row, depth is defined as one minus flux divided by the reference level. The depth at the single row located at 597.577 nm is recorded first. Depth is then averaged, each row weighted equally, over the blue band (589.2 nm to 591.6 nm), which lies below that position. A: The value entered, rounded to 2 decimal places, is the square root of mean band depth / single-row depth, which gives 0.83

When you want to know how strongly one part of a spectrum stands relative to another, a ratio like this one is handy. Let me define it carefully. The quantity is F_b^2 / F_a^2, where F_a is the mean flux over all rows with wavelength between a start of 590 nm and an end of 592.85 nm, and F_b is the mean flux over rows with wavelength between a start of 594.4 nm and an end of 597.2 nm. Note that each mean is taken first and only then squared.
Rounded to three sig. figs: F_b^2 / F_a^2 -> 1.09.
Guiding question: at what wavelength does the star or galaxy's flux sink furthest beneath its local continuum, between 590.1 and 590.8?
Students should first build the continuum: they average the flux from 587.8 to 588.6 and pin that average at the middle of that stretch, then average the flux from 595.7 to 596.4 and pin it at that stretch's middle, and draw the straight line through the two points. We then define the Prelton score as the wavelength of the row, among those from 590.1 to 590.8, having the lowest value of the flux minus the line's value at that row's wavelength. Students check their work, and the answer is 590.601 nm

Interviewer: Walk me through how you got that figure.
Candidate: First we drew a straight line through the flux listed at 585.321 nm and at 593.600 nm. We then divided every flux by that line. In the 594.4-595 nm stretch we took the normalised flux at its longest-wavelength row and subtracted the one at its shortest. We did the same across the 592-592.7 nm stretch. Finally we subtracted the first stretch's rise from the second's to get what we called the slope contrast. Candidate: 0.27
